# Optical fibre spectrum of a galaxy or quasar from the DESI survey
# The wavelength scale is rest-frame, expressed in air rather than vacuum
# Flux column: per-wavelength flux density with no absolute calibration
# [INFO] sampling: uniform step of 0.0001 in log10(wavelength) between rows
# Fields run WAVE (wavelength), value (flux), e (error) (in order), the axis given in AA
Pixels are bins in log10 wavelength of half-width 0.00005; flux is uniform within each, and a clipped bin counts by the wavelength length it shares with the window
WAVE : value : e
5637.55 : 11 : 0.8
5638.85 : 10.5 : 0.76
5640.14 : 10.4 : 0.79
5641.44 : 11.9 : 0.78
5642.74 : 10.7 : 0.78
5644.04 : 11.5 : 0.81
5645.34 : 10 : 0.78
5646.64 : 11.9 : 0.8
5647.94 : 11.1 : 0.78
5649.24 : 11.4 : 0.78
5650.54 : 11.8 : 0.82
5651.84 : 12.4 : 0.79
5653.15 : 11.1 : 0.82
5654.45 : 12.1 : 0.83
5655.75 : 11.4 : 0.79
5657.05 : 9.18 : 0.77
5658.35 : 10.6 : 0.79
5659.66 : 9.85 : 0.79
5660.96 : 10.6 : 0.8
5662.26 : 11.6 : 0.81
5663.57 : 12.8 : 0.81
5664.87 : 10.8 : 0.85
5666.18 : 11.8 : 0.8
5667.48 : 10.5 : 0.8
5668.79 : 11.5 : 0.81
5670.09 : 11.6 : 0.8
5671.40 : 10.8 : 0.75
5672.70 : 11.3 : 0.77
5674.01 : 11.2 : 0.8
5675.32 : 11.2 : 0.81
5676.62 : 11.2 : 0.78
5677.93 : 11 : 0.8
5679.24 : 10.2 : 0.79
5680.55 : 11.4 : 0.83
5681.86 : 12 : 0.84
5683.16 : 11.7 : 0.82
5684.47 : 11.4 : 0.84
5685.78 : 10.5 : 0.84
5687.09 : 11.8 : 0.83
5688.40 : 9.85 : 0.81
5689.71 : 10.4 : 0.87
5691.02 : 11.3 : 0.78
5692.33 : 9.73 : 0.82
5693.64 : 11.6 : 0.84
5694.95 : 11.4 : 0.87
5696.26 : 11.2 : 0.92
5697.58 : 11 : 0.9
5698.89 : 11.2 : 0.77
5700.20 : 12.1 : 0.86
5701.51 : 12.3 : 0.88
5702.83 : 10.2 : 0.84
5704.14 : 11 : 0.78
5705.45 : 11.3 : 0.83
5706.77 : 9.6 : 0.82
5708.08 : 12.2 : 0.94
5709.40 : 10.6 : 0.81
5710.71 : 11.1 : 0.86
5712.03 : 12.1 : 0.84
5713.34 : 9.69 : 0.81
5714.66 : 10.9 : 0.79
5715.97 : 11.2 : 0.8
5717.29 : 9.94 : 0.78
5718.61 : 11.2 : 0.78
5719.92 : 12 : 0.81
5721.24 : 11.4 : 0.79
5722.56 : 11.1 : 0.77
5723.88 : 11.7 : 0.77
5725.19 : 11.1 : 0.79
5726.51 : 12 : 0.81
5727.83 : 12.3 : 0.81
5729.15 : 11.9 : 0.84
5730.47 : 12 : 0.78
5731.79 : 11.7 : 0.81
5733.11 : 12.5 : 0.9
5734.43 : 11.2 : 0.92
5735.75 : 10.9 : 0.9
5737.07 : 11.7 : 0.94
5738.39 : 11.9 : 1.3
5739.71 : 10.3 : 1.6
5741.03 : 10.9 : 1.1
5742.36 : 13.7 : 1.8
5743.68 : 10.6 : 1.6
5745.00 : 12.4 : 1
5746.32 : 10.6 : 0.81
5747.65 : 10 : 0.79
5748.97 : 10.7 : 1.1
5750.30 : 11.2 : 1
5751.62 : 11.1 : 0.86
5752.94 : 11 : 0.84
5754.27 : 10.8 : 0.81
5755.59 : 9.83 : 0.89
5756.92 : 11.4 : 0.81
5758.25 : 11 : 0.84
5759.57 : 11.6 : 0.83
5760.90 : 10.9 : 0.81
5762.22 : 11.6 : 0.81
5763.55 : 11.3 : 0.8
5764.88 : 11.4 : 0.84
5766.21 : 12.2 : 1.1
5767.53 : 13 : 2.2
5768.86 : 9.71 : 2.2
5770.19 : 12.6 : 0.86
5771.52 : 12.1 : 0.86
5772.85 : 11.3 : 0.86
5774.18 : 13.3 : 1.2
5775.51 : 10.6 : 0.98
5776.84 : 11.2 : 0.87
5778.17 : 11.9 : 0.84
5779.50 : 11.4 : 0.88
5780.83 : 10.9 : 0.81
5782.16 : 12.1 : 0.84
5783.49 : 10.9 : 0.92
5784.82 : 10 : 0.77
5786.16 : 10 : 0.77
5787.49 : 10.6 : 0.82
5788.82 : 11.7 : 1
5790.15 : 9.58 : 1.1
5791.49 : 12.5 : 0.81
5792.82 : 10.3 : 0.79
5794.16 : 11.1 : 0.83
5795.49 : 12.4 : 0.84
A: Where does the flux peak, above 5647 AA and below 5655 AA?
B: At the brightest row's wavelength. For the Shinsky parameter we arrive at 5651.84 AA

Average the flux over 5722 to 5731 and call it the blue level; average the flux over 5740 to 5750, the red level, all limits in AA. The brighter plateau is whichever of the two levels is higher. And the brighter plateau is 11.73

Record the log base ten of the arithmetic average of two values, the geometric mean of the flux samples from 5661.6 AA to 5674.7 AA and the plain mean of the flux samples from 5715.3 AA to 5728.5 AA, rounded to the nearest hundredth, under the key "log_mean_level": 1.06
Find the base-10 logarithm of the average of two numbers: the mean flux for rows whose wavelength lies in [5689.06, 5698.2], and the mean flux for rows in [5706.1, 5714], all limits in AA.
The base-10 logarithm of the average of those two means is 1.04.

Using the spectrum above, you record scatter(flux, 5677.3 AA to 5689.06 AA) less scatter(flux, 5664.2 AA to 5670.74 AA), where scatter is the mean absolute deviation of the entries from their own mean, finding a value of 0.2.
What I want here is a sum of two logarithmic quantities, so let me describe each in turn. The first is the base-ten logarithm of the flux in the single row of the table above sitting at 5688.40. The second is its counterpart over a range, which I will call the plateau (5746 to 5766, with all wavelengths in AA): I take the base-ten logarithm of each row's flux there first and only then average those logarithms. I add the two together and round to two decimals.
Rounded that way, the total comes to 2.03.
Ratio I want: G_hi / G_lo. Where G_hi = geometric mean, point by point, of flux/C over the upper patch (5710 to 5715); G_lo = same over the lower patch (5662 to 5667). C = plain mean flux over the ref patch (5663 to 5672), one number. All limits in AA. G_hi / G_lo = 0.93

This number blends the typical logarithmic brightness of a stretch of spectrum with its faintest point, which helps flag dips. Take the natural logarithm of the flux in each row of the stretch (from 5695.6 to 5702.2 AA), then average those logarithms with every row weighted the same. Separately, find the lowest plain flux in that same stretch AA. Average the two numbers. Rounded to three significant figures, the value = 6.72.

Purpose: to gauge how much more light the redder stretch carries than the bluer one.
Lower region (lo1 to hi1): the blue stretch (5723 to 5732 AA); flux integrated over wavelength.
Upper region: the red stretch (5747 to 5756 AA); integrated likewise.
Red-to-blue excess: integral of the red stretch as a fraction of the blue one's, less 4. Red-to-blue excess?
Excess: -3.09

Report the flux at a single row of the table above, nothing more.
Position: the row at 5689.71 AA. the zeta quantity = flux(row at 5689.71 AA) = 10.4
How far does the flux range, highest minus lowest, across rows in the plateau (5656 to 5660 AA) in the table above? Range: 1.4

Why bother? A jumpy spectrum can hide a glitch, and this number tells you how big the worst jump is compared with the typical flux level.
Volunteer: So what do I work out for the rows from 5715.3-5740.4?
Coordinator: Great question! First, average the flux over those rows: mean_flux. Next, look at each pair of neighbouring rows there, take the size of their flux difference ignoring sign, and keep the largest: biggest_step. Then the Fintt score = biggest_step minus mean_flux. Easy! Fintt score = -9.9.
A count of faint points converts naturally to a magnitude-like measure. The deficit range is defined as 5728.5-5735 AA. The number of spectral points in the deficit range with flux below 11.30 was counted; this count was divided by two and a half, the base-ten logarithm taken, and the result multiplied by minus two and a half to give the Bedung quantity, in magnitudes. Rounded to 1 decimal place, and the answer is 1.0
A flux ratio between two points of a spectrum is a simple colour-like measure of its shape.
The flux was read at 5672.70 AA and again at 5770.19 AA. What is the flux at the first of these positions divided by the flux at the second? 0.90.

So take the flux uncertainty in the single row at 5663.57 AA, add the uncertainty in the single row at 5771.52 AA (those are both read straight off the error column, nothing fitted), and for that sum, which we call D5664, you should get 1.67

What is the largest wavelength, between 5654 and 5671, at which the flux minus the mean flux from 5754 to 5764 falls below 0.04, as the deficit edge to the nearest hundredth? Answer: 5667.48 AA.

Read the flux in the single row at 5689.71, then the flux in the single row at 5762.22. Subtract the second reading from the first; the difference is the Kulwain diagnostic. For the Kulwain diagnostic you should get -1.2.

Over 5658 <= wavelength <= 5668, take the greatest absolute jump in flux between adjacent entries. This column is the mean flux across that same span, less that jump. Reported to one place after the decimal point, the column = 9.1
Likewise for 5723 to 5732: 10.9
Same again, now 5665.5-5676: 9.9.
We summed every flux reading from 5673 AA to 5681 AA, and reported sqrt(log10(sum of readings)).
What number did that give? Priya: 1.35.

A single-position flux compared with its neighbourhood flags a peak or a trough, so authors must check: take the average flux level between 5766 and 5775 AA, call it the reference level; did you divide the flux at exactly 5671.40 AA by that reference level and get 0.90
